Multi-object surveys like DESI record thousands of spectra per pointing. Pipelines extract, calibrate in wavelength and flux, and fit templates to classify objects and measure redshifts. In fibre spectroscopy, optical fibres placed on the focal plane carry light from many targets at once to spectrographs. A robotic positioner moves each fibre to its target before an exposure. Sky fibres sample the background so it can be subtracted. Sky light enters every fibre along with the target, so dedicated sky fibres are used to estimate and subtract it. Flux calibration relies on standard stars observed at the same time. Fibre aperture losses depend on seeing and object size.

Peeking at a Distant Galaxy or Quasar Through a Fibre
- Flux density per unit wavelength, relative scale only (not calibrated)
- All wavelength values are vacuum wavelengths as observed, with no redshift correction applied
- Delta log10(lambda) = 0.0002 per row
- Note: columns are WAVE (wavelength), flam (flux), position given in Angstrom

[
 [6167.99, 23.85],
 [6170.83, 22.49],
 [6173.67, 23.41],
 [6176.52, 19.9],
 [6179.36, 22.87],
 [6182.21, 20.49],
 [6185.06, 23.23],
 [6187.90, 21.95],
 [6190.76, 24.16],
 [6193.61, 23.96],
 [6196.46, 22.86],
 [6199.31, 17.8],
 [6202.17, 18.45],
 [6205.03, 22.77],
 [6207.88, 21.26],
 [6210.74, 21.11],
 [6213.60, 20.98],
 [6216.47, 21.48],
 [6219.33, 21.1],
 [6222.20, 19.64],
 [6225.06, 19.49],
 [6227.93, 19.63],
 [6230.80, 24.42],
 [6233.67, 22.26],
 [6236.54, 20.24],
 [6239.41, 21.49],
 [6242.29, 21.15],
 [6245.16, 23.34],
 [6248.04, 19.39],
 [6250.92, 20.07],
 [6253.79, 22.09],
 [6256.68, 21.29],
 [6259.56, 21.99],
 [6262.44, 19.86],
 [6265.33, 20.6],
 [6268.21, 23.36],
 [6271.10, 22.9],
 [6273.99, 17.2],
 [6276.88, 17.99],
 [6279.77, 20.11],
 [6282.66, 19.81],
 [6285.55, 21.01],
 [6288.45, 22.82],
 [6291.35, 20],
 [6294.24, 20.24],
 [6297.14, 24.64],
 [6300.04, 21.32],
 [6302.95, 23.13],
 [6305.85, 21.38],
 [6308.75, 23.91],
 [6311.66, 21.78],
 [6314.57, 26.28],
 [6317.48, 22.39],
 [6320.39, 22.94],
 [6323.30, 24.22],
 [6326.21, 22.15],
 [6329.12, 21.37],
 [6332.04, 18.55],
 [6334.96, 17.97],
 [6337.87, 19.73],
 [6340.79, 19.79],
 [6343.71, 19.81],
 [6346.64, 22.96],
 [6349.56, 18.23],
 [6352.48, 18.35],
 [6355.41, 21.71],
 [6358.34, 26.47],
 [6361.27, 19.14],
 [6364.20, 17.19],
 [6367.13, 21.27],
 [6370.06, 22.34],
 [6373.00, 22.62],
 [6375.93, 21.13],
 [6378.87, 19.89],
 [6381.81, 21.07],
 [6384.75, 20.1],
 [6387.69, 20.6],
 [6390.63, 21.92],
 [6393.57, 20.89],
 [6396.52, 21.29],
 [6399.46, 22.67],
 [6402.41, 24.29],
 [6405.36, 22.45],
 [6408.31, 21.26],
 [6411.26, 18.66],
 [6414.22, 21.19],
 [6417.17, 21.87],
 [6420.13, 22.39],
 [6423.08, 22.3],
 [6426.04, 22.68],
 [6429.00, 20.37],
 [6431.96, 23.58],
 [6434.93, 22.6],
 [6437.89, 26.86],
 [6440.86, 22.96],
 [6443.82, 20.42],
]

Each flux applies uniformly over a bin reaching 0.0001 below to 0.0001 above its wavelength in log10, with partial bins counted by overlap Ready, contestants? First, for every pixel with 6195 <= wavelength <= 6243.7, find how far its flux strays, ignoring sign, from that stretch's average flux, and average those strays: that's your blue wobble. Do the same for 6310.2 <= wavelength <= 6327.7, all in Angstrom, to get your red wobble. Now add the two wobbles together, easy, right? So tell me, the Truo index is 2.5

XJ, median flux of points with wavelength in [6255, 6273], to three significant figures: 21.6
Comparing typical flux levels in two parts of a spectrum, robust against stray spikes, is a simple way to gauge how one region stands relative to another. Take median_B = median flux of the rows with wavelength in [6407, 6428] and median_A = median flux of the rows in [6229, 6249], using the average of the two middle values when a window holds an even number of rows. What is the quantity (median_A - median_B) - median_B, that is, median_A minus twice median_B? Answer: -22.25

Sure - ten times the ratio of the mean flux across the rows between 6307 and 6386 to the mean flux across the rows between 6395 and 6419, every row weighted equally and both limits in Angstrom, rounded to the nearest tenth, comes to 9.8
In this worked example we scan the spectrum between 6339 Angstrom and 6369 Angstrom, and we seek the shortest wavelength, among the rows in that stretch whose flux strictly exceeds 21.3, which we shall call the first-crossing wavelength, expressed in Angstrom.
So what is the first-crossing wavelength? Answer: 6346.64 Angstrom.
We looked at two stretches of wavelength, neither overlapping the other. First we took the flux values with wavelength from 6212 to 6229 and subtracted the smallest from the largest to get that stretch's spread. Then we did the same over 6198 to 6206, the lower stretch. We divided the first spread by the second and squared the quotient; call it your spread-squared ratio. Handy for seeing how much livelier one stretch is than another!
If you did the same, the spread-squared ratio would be 0.16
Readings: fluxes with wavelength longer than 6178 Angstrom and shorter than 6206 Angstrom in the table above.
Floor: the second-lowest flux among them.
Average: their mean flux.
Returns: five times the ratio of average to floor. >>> 5.92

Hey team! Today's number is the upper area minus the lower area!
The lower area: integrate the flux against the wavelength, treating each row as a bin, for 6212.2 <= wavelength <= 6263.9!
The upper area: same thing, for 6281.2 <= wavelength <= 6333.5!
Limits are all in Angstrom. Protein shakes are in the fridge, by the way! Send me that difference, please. 65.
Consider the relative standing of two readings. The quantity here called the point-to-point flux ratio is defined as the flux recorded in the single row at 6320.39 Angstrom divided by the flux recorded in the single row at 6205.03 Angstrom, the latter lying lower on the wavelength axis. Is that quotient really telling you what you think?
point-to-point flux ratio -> 1.01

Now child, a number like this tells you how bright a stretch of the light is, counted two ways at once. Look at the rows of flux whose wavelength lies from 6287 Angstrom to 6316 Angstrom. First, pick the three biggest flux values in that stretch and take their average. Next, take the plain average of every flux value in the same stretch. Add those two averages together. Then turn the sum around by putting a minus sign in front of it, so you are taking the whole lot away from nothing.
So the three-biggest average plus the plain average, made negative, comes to -47.5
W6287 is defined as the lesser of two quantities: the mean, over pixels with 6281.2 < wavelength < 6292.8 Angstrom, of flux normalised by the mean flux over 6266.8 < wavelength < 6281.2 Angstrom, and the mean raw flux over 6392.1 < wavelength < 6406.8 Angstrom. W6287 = 1.03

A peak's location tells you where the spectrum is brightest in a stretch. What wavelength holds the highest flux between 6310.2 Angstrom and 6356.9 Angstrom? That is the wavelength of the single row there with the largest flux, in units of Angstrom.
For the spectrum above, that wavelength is 6314.57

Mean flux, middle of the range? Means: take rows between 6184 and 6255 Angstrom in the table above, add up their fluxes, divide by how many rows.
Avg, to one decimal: 21.4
